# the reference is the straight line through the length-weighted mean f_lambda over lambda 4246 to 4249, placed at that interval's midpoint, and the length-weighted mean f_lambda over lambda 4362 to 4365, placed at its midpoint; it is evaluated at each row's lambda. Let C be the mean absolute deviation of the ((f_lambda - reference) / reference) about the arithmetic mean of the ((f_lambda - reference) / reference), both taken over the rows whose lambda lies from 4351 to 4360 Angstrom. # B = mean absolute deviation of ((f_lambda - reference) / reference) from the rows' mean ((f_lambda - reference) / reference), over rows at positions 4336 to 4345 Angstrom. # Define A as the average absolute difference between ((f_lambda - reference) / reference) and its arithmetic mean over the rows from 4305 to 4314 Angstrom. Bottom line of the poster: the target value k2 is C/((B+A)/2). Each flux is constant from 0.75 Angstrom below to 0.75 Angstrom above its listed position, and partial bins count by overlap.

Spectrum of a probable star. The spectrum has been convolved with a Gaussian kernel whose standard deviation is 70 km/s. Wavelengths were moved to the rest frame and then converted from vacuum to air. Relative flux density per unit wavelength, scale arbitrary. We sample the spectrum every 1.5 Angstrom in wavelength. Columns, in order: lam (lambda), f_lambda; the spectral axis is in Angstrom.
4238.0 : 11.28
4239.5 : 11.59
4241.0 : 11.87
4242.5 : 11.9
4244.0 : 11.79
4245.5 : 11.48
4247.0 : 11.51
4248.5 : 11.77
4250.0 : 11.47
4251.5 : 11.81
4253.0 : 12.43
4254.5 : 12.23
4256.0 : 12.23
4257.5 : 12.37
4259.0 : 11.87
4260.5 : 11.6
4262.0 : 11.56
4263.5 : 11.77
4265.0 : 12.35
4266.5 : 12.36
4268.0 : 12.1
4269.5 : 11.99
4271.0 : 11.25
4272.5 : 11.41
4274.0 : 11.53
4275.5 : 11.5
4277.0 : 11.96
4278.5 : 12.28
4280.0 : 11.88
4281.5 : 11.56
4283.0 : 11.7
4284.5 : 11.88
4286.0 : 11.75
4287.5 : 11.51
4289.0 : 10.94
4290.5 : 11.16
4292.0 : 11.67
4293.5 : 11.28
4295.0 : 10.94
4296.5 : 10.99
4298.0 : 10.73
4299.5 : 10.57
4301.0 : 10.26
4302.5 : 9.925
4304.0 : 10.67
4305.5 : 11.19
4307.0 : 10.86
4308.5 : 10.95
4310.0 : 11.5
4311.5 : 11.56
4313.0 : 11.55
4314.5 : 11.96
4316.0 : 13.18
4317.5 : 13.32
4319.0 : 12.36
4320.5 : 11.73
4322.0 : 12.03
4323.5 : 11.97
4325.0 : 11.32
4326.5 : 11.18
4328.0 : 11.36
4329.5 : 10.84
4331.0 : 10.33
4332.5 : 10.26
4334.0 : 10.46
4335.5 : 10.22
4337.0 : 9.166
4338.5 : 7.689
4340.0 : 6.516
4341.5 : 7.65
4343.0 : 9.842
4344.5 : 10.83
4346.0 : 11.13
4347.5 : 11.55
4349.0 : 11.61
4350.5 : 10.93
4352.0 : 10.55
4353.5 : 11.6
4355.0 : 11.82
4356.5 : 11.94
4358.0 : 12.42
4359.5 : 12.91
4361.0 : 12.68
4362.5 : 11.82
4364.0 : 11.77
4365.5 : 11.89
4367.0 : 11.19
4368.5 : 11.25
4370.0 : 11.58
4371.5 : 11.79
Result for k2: 0.68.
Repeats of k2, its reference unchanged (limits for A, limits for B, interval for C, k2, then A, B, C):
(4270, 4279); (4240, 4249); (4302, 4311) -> 1.58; 0.0263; 0.013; 0.031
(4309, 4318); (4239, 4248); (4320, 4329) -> 0.72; 0.0607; 0.014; 0.027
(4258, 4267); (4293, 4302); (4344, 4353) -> 1.16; 0.0247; 0.024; 0.028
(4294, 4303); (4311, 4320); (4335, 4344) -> 2.58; 0.0274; 0.054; 0.105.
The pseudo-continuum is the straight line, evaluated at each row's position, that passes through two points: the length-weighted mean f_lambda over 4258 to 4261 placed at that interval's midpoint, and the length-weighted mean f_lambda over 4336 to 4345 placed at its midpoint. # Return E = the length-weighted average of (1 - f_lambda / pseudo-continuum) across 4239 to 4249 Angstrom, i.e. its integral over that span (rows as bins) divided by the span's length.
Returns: 0.06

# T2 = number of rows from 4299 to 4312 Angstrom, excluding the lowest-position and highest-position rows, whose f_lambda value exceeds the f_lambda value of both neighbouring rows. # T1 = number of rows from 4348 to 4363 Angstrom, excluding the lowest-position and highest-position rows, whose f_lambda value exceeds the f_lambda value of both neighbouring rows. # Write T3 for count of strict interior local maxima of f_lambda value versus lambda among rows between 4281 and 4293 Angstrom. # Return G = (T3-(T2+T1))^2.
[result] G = 1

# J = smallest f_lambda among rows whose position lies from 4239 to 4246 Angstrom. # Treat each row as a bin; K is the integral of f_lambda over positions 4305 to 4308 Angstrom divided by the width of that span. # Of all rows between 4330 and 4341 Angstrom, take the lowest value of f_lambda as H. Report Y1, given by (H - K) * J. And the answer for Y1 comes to -52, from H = 6.516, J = 11.48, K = 11.0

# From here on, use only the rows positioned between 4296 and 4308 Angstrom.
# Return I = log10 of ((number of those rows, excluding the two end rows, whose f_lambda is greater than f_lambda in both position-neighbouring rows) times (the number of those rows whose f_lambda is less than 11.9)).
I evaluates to 0.90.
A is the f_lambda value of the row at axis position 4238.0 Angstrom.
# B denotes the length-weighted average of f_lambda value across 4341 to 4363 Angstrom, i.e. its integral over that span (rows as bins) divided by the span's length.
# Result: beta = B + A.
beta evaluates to 22.6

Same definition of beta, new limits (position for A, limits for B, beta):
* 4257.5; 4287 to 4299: 23.5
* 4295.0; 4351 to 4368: 22.8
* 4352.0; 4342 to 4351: 21.4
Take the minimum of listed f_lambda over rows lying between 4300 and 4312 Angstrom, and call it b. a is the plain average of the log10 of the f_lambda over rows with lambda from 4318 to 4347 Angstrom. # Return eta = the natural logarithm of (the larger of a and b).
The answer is 2.30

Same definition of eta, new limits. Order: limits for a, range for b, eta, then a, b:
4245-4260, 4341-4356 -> 2.03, 1.08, 7.65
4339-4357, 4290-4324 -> 2.30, 1.01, 9.925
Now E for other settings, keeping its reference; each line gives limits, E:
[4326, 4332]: -0.20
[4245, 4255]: 0.03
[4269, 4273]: -0.02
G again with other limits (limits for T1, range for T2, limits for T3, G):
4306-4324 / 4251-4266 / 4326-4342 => 9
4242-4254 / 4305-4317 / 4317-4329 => 1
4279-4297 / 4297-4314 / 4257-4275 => 9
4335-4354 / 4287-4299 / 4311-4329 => 1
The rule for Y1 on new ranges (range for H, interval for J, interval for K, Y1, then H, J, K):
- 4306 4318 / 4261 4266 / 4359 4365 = -16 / 10.86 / 11.56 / 12.3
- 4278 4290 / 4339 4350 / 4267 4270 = -7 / 10.94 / 6.516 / 12.1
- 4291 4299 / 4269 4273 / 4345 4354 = -5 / 10.73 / 11.25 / 11.2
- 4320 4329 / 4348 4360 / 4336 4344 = 30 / 11.18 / 10.55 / 8.3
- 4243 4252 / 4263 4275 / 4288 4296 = 3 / 11.47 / 11.25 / 11.2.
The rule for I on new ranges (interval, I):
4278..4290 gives 0.85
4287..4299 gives 1.20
